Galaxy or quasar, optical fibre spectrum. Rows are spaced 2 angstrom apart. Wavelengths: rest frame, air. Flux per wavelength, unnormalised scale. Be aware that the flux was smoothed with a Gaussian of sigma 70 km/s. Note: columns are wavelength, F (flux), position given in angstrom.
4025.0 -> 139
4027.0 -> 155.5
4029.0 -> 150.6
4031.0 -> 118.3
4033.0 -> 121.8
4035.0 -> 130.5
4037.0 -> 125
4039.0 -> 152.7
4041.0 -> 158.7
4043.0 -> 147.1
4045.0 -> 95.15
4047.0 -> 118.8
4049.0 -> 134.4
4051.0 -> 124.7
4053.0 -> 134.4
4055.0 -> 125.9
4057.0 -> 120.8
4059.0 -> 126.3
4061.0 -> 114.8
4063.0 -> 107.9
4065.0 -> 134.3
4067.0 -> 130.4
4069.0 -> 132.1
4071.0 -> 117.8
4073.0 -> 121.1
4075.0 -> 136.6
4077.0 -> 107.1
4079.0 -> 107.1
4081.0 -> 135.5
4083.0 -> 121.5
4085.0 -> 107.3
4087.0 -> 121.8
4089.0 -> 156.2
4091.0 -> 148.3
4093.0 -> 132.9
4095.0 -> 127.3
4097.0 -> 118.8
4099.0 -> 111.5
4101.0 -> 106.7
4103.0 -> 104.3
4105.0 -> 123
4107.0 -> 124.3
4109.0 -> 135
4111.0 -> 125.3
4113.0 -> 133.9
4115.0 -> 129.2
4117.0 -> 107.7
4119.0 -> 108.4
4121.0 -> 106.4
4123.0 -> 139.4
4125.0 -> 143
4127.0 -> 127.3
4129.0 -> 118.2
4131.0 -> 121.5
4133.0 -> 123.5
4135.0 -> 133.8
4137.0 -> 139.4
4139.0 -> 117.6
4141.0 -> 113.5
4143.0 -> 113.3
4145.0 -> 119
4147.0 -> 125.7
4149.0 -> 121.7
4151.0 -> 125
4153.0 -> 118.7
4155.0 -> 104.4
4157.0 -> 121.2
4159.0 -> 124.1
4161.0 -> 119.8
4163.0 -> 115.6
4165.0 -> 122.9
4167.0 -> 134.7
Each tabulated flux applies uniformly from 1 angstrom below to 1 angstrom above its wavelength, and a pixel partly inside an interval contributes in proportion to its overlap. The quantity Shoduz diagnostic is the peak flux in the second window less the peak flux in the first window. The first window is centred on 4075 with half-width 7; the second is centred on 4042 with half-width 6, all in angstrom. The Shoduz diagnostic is 22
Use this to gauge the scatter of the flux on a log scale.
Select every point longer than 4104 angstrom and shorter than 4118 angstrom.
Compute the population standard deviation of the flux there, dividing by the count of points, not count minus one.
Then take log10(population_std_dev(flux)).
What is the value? 0.93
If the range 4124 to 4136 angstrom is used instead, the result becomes 0.92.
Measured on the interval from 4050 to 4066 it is 0.93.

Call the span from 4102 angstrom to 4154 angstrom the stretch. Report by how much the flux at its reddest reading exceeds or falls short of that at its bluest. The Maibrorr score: 14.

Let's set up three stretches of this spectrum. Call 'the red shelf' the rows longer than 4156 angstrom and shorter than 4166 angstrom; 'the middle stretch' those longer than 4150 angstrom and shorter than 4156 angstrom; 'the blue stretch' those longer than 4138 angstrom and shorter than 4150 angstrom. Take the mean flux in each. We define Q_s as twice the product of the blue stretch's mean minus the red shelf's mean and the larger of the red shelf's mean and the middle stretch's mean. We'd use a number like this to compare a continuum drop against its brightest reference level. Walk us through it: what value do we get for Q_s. -544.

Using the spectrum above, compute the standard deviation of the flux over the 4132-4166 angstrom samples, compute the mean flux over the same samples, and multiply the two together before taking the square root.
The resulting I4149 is 31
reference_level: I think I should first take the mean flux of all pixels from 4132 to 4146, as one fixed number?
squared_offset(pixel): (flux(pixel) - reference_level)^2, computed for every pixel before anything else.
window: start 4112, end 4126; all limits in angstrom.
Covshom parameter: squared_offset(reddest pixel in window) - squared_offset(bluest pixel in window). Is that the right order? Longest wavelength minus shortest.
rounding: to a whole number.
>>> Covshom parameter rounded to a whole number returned 284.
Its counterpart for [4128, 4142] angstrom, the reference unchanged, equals 66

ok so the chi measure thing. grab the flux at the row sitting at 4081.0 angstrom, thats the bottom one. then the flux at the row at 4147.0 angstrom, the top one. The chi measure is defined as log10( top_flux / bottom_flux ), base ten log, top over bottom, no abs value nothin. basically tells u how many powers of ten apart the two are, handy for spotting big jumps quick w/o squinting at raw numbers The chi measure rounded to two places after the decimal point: -0.03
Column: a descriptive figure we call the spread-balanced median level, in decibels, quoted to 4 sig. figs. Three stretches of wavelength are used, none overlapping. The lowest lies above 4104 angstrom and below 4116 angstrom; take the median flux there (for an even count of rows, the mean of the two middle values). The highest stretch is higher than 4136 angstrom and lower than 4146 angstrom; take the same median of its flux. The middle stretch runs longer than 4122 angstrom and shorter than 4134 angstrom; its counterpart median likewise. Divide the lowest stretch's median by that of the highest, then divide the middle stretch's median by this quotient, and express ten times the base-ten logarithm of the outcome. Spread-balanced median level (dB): 20.64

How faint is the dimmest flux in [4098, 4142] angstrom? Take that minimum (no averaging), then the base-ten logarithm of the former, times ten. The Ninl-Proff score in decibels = 20.18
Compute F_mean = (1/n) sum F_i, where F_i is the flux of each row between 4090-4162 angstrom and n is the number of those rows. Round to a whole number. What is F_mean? 123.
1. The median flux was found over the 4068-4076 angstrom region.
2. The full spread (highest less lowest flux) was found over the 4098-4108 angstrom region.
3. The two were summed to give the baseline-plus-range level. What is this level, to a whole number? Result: 147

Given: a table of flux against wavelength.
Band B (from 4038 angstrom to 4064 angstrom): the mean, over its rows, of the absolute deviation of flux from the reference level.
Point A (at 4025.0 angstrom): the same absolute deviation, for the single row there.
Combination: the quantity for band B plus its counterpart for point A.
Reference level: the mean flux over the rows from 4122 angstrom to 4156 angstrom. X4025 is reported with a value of 29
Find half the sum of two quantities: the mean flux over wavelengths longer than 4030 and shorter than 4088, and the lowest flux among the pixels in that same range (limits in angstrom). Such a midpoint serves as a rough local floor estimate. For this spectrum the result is 110.2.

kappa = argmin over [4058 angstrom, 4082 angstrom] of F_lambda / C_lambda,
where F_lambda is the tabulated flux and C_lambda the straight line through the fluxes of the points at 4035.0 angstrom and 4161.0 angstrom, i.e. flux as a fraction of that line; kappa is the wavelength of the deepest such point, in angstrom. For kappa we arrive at 4063.0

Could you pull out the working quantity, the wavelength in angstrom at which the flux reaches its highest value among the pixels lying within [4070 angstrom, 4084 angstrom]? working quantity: 4075.0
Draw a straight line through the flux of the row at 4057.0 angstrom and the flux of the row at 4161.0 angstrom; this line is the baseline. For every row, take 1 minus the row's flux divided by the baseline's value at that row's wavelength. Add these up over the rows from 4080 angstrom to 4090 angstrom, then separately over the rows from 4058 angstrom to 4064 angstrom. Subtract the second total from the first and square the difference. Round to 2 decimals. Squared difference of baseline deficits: 0.19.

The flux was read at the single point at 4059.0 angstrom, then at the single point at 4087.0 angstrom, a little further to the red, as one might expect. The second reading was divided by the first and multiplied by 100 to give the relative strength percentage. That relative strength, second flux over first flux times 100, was 96.4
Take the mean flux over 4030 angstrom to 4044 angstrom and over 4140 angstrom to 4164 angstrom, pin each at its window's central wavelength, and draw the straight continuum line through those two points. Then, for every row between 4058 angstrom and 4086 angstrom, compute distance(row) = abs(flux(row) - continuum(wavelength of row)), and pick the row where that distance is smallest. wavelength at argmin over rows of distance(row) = 4069.0 angstrom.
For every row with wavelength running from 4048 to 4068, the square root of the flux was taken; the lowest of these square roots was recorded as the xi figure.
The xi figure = 10.4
